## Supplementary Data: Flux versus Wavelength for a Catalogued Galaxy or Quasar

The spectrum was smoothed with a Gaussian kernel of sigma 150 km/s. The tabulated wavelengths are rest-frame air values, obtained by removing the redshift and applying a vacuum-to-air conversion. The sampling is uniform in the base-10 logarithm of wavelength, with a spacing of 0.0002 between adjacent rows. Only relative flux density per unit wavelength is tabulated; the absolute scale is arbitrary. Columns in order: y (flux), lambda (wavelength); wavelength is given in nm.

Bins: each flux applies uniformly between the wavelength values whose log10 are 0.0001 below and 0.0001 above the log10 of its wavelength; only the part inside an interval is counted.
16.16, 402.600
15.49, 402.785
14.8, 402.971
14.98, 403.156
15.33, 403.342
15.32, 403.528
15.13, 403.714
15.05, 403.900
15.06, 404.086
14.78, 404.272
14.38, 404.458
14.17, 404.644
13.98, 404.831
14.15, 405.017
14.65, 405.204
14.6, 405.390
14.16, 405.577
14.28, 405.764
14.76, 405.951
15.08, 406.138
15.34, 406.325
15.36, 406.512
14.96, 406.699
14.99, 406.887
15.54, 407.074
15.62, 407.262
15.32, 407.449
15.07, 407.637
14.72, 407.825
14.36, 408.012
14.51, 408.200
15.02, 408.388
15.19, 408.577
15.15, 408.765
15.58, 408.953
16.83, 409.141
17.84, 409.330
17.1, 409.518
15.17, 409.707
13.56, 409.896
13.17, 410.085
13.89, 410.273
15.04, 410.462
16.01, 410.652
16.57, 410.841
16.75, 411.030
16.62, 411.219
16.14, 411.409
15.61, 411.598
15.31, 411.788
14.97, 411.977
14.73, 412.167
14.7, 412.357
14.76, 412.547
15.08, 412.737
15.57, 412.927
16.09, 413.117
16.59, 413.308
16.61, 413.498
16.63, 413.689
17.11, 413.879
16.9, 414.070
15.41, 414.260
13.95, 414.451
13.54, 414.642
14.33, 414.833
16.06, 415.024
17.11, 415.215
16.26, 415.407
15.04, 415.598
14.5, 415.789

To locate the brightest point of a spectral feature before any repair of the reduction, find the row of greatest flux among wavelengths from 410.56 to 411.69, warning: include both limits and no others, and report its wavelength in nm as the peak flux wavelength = 411.030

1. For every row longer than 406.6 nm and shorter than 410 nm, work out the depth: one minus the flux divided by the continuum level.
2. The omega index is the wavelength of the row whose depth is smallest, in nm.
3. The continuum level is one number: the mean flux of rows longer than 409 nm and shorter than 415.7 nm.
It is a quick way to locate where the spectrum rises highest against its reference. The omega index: 409.330 nm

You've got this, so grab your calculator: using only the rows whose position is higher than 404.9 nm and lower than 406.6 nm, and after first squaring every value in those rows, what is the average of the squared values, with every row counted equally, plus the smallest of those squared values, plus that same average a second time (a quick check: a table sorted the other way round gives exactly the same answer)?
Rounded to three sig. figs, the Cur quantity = 633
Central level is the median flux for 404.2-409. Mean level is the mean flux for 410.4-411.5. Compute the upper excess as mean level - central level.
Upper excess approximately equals 1.3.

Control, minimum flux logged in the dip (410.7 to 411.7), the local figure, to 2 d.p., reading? 15.61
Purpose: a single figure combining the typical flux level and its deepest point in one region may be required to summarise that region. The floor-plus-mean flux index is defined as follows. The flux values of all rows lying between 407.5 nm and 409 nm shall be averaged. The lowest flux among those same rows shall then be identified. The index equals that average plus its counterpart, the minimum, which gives 29.3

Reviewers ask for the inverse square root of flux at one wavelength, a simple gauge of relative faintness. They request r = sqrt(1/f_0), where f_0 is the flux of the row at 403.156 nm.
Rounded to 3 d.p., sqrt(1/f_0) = 0.258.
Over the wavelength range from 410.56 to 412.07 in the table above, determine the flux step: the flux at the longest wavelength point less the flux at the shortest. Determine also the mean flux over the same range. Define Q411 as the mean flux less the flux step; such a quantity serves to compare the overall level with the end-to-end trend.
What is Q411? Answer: 17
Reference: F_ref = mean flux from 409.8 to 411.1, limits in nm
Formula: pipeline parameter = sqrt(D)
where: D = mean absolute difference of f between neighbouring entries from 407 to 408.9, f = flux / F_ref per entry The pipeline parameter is 0.128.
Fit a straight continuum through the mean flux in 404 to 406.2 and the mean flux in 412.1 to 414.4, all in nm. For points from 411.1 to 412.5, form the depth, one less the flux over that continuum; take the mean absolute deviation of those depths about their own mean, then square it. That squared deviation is 0.002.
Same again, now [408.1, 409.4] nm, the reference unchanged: 0.003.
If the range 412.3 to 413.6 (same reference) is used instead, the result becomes 0.002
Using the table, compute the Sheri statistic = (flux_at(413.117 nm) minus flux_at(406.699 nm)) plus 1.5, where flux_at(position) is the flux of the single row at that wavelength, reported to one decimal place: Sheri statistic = 2.6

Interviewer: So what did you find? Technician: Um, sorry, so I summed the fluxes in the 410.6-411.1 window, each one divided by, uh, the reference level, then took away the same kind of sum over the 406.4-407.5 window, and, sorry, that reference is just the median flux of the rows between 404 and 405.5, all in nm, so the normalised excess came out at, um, -2.9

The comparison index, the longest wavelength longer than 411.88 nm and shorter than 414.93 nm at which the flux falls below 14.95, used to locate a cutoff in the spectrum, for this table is 414.833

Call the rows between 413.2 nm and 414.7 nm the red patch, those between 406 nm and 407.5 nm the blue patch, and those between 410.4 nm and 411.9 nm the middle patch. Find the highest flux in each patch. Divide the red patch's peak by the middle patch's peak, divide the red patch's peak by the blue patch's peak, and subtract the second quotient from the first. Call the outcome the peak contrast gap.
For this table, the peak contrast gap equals -0.07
